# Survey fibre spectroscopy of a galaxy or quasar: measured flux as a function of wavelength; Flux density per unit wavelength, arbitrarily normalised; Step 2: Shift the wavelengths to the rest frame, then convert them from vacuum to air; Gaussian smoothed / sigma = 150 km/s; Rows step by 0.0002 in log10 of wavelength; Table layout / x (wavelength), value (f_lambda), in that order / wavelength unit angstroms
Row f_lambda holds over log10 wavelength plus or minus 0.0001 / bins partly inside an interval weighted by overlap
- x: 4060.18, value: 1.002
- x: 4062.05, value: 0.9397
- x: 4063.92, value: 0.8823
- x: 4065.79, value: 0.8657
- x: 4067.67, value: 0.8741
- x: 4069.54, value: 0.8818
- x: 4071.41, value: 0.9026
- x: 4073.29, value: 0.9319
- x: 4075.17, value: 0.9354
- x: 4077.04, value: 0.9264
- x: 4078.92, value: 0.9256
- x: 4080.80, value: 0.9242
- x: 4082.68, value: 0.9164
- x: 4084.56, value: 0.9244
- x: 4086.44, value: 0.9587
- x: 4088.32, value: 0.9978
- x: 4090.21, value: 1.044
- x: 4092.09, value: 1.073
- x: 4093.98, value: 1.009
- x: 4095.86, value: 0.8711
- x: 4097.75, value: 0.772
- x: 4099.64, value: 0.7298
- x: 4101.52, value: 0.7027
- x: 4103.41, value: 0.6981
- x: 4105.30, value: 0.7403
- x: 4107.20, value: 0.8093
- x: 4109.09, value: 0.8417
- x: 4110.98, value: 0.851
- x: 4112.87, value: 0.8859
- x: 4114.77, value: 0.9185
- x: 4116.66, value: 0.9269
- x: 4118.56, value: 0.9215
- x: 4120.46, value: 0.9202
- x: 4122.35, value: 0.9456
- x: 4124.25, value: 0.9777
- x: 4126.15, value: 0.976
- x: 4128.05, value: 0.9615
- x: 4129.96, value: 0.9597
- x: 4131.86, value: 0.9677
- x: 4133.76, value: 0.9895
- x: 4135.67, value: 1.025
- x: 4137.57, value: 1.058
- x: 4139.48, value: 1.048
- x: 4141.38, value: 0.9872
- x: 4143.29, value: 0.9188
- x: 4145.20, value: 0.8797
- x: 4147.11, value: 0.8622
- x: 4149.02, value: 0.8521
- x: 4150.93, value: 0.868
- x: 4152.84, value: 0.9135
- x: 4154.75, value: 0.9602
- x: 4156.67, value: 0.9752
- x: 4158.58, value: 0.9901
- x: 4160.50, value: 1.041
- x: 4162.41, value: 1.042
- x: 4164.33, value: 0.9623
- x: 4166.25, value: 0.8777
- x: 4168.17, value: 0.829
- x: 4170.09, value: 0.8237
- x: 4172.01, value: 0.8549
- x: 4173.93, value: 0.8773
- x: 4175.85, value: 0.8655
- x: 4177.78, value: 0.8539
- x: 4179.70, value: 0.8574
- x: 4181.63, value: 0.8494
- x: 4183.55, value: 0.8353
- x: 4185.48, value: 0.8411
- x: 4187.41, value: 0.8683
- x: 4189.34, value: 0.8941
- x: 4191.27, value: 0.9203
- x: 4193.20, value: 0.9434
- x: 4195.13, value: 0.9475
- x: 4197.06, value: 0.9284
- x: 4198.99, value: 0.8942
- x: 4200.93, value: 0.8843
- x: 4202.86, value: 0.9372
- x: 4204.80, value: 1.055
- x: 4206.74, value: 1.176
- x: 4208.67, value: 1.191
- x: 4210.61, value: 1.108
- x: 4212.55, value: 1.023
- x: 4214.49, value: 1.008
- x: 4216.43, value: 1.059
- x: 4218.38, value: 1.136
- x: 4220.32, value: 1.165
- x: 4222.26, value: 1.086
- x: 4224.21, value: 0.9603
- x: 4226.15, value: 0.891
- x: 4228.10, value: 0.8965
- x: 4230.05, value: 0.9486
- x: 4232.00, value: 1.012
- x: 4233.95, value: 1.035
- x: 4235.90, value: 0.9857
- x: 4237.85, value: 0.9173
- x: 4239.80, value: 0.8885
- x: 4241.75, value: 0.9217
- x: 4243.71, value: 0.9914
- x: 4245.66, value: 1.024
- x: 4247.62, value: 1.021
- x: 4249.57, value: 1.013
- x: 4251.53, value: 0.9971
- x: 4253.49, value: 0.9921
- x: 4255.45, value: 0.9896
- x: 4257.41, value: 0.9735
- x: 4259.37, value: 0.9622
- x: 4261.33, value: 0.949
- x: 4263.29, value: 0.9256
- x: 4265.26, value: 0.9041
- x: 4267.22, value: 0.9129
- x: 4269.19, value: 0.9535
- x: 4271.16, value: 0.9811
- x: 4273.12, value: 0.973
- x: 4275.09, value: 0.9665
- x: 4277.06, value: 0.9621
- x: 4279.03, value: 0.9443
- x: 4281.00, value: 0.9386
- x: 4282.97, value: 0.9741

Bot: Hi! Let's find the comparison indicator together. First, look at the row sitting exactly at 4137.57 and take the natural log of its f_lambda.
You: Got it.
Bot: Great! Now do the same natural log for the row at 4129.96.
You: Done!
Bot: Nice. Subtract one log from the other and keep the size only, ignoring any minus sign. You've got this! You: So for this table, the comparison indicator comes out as 0.10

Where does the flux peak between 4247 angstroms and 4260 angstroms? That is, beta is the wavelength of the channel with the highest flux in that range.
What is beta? 4247.62 angstroms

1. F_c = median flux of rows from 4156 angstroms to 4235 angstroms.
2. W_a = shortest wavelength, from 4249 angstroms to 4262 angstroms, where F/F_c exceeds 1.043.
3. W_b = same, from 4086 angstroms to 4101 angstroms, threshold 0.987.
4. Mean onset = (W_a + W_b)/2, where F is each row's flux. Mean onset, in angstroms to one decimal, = 4168.0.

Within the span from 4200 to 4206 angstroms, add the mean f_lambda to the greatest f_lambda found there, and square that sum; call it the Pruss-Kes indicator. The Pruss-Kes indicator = 4.1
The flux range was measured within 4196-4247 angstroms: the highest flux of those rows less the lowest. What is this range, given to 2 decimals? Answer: 0.31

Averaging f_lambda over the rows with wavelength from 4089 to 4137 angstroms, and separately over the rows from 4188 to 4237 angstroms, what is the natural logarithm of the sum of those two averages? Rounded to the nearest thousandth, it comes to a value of 0.644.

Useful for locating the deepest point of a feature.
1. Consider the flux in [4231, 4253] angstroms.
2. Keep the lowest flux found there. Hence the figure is 0.8885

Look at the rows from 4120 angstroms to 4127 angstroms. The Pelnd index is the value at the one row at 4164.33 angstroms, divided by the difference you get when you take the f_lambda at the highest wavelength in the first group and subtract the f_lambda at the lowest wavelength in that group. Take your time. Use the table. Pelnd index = 17.2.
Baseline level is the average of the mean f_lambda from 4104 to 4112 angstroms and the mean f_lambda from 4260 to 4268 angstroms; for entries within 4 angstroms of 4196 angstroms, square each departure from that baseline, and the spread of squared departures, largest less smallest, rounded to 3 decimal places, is 0.006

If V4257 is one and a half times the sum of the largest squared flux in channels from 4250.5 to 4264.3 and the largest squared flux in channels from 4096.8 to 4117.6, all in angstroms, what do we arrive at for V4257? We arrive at 2.8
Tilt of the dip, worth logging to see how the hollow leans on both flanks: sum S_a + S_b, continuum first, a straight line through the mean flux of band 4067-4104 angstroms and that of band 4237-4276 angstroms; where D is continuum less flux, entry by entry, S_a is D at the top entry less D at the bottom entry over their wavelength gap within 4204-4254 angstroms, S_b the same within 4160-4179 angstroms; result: 0.013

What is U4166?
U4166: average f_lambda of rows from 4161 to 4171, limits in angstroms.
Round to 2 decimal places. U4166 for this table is 0.91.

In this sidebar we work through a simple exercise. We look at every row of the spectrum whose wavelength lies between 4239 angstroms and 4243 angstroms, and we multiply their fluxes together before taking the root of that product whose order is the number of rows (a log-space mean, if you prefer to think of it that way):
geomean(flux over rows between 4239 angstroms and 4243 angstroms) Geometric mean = 0.905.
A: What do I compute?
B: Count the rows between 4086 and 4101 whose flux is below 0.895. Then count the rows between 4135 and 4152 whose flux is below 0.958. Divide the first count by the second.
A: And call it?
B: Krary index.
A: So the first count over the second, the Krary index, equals 0.6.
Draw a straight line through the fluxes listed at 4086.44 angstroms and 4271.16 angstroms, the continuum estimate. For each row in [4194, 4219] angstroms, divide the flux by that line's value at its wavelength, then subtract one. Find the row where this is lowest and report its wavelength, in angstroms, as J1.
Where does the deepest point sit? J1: 4200.93 angstroms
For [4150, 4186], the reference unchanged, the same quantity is 4170.09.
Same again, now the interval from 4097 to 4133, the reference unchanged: 4103.41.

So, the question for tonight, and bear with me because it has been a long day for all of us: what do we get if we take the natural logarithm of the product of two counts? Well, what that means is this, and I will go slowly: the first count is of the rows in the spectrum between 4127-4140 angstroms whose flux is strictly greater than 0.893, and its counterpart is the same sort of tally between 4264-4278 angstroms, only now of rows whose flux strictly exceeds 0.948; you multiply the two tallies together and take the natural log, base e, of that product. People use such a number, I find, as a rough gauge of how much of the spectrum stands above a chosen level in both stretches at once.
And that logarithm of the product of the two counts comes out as 3.6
